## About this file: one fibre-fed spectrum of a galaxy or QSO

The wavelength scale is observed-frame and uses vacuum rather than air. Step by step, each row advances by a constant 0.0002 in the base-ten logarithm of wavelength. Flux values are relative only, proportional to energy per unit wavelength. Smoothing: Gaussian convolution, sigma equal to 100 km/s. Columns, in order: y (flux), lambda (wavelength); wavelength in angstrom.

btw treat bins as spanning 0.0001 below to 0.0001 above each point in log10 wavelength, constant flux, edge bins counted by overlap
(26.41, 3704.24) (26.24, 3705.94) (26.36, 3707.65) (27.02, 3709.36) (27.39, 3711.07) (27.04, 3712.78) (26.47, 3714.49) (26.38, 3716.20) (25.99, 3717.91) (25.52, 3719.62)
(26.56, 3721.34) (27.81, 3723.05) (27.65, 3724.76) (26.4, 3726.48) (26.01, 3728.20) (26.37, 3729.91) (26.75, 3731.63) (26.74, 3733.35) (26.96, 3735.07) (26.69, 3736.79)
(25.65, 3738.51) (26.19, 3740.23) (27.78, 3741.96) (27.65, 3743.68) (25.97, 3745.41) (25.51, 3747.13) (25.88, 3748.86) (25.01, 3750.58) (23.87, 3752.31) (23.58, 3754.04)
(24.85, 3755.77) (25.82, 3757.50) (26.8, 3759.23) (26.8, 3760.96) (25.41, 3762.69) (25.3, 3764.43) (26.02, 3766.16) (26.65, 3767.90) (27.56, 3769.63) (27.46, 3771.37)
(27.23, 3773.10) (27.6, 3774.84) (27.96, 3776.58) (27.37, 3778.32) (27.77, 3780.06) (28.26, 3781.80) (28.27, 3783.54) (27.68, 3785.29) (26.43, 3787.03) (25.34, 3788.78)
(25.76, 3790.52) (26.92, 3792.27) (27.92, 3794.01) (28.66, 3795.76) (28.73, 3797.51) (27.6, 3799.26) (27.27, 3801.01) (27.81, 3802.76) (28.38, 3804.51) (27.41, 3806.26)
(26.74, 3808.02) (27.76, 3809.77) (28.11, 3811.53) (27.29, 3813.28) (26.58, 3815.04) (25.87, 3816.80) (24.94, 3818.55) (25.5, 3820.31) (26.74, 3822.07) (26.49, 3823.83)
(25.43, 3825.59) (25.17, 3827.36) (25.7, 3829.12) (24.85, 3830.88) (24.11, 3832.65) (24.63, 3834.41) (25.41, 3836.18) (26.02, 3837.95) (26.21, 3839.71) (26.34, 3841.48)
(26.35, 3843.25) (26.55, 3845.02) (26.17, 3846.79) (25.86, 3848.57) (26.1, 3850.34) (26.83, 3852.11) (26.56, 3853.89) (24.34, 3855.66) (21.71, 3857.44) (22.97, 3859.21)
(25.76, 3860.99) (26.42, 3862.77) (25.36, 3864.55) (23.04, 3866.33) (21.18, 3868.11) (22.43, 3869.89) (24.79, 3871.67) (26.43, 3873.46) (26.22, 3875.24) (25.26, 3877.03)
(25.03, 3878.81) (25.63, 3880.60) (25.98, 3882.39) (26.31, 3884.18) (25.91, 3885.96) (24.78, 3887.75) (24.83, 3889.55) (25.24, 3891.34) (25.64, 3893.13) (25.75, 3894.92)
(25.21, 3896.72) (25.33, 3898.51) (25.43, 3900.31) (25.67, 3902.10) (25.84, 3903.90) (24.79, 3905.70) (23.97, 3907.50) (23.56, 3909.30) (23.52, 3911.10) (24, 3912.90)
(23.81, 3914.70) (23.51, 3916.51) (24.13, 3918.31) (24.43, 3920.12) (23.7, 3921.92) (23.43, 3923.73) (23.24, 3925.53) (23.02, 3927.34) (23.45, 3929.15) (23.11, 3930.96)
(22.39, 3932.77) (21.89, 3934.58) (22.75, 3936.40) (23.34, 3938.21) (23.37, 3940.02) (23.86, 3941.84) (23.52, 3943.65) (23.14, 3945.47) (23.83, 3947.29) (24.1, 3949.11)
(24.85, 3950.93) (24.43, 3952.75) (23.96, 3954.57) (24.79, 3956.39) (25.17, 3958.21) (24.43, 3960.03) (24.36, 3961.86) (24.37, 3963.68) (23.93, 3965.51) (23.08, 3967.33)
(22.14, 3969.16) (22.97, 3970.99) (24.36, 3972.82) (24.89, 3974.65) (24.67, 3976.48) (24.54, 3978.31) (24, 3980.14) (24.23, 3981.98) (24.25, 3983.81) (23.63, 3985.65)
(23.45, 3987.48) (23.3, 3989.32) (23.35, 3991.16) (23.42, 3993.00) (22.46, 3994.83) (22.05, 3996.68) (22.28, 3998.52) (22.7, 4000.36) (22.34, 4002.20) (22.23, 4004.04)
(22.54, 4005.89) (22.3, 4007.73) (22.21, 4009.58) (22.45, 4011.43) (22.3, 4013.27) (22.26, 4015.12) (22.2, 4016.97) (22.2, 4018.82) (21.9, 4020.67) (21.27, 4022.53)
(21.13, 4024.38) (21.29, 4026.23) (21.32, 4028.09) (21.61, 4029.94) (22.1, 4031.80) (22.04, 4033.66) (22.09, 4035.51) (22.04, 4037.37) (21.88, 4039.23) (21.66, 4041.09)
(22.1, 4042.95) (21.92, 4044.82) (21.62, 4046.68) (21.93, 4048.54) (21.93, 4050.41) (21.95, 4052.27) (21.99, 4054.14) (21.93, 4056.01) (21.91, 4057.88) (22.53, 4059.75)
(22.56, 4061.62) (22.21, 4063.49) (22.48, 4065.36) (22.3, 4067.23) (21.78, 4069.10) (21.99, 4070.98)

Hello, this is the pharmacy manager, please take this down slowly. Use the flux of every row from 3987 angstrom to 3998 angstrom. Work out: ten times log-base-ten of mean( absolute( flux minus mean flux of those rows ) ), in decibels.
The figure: -3.0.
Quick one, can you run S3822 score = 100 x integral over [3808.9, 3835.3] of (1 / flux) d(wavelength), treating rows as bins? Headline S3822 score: 102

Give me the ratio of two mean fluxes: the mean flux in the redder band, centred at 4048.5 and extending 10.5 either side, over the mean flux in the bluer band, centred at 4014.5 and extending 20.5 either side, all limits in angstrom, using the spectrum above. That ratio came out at 0.993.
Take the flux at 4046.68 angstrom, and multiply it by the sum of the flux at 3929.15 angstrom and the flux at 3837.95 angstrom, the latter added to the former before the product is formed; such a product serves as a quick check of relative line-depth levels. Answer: 1070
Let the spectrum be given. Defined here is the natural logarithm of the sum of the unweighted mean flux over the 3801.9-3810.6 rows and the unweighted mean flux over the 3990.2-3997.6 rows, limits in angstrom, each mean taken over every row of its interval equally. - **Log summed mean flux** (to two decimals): 3.92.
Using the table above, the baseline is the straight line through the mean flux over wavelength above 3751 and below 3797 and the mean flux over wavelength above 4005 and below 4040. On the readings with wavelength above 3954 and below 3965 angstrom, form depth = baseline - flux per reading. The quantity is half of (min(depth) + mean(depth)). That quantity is -1.68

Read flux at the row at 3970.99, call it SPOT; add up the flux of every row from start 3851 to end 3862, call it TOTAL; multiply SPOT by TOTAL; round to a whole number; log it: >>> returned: 3403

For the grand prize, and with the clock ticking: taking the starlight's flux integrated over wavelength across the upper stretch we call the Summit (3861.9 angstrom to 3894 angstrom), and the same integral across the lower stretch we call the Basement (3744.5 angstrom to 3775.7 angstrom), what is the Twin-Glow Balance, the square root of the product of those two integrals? 807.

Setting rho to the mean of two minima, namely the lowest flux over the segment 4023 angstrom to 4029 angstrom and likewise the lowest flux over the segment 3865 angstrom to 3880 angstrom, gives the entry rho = 21.2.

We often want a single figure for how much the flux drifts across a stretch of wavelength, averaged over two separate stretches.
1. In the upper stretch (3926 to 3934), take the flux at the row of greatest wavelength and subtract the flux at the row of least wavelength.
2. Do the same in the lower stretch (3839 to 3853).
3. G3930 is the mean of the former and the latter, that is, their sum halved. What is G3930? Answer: 0.0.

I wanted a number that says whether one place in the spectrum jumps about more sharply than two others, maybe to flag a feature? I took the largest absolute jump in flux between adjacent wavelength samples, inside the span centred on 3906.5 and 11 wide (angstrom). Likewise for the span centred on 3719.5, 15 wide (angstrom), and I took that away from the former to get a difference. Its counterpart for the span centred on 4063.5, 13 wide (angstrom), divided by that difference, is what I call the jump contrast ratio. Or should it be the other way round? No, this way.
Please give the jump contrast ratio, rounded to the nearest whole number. -3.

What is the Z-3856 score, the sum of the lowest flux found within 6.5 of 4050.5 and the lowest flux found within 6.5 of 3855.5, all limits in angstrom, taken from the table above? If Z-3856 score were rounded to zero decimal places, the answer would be 43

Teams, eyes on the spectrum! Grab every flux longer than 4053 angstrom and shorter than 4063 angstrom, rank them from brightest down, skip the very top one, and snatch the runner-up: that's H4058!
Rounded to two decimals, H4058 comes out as 22.53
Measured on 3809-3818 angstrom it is 27.76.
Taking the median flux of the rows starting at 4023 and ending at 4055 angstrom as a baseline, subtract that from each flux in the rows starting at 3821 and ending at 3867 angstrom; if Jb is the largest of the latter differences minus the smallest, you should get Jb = 5.1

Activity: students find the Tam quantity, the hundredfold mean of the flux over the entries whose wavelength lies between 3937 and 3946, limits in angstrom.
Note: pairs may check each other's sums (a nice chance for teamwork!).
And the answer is 2345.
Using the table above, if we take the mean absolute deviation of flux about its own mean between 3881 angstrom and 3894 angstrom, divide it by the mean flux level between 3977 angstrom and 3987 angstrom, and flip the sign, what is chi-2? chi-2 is -0.021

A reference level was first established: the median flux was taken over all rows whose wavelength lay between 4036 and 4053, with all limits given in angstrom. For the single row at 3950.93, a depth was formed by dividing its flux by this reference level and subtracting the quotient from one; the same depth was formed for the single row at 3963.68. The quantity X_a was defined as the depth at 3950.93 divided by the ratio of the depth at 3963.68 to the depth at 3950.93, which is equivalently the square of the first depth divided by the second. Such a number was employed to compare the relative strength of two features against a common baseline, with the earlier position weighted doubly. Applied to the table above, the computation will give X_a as -0.2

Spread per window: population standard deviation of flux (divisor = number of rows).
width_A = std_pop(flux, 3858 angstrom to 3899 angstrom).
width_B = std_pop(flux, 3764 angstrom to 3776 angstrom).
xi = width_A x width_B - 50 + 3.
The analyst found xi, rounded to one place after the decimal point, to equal -45.9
